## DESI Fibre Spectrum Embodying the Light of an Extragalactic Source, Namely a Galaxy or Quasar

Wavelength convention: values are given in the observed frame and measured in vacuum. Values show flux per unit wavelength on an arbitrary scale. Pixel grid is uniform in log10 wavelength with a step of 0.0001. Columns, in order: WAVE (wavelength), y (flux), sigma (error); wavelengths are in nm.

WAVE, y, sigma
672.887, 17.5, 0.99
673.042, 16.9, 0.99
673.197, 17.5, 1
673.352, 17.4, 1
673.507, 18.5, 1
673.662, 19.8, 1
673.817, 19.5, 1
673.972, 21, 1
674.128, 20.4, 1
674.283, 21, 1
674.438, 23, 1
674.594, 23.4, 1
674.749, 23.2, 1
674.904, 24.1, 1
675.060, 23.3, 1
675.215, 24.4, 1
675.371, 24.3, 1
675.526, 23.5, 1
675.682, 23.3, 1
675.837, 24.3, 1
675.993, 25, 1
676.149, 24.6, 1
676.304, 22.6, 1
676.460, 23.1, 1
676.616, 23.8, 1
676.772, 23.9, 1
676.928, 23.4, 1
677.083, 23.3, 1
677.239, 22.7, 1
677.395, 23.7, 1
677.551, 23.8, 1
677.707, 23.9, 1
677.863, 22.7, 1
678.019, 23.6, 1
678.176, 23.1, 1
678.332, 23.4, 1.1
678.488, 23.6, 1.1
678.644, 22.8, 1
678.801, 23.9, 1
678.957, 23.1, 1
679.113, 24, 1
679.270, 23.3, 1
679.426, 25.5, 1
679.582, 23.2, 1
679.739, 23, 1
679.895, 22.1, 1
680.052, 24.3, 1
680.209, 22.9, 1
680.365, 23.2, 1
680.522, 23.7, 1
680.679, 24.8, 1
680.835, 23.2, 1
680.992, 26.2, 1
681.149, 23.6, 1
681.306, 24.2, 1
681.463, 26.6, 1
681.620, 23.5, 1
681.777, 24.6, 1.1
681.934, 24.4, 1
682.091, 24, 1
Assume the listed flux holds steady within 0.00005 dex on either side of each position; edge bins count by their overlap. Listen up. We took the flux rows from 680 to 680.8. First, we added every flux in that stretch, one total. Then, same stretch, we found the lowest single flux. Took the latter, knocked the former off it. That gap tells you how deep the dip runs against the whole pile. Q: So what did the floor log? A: -96.0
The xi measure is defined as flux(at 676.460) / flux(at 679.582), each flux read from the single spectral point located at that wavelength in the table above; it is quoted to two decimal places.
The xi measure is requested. 1.00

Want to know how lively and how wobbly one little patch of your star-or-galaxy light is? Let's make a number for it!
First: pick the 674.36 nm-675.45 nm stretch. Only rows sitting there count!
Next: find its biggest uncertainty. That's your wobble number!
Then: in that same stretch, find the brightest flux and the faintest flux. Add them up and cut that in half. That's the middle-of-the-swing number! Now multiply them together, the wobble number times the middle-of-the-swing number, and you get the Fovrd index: 23.7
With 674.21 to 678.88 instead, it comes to 25.3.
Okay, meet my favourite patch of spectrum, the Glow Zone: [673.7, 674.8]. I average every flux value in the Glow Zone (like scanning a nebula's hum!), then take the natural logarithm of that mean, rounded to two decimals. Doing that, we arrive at 3.07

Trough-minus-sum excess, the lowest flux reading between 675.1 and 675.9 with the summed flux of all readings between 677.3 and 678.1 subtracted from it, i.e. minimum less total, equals -94.4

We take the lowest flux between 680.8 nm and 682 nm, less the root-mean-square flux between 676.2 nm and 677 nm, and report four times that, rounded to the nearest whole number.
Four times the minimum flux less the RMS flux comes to -1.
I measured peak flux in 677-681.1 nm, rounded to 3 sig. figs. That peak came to 26.2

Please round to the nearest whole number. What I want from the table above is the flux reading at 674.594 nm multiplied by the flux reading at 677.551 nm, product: 557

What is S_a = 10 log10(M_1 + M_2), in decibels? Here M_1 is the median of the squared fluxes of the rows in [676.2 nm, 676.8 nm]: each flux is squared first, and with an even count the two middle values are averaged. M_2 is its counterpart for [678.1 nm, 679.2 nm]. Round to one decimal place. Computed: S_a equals 30.4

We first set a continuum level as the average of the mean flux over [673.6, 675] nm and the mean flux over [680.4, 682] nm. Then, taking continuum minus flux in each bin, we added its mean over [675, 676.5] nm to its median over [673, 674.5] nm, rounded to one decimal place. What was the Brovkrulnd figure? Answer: 2.7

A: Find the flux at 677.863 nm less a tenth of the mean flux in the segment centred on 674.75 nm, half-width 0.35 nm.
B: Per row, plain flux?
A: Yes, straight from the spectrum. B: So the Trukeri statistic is 20.4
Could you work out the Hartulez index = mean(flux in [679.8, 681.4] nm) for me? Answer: 23.8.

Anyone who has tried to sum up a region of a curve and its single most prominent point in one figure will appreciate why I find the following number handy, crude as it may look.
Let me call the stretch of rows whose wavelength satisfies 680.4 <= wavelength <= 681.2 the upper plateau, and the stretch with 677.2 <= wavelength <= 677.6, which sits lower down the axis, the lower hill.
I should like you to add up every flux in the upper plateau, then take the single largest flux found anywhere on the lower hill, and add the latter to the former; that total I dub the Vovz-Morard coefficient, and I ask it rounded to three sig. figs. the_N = 145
